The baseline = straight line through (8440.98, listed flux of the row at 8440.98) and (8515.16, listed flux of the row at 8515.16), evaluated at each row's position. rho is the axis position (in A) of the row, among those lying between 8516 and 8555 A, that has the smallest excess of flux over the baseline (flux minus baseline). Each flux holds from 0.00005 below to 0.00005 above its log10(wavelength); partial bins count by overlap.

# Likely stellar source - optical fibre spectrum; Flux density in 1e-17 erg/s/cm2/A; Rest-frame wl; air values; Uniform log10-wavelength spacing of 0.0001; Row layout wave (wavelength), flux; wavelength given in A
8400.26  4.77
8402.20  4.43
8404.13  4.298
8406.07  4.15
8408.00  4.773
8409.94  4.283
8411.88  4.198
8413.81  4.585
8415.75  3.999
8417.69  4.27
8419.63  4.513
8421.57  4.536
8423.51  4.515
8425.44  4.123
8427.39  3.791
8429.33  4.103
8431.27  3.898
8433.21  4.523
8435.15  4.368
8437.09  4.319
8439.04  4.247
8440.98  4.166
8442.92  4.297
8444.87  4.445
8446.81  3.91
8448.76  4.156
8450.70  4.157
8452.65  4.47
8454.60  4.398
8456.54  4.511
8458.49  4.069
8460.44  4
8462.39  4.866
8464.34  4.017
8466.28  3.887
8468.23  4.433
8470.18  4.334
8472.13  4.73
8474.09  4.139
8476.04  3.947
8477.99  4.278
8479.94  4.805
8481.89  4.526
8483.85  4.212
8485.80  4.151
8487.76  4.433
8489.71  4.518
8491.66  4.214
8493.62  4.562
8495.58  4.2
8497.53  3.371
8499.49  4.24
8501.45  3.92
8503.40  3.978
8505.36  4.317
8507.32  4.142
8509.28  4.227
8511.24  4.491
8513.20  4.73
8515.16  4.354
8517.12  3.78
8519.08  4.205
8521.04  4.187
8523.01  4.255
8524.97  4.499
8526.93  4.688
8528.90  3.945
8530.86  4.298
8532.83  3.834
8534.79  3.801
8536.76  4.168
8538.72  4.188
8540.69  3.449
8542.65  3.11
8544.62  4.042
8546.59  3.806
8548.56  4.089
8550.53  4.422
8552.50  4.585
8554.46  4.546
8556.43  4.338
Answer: 8542.65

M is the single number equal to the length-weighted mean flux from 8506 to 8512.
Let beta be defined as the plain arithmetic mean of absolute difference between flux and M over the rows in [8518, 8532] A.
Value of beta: 0.17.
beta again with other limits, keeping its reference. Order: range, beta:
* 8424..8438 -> 0.22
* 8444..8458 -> 0.19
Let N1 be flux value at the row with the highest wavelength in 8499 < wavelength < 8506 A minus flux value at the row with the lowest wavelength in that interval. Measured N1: 0.1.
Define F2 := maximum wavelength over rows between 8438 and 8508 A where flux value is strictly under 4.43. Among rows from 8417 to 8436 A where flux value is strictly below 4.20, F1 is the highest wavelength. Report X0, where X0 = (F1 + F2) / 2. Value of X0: 8469.3 A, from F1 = 8431.27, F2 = 8507.32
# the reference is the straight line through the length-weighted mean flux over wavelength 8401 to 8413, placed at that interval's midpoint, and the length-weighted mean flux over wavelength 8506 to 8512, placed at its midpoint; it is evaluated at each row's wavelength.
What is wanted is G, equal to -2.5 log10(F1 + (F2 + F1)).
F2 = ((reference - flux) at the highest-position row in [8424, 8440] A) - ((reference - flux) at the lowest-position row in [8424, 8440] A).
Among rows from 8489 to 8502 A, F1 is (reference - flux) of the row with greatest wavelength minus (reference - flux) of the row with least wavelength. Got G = 0.0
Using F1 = 0.59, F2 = -0.14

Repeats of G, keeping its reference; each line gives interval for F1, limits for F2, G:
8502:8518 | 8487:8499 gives -0.4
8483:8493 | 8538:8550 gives 2.8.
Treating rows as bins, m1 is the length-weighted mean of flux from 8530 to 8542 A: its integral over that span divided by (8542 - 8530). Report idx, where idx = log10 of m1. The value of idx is 0.594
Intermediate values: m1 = 3.93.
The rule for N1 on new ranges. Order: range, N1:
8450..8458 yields 0.4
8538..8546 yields -0.1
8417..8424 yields 0.2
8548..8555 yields 0.5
